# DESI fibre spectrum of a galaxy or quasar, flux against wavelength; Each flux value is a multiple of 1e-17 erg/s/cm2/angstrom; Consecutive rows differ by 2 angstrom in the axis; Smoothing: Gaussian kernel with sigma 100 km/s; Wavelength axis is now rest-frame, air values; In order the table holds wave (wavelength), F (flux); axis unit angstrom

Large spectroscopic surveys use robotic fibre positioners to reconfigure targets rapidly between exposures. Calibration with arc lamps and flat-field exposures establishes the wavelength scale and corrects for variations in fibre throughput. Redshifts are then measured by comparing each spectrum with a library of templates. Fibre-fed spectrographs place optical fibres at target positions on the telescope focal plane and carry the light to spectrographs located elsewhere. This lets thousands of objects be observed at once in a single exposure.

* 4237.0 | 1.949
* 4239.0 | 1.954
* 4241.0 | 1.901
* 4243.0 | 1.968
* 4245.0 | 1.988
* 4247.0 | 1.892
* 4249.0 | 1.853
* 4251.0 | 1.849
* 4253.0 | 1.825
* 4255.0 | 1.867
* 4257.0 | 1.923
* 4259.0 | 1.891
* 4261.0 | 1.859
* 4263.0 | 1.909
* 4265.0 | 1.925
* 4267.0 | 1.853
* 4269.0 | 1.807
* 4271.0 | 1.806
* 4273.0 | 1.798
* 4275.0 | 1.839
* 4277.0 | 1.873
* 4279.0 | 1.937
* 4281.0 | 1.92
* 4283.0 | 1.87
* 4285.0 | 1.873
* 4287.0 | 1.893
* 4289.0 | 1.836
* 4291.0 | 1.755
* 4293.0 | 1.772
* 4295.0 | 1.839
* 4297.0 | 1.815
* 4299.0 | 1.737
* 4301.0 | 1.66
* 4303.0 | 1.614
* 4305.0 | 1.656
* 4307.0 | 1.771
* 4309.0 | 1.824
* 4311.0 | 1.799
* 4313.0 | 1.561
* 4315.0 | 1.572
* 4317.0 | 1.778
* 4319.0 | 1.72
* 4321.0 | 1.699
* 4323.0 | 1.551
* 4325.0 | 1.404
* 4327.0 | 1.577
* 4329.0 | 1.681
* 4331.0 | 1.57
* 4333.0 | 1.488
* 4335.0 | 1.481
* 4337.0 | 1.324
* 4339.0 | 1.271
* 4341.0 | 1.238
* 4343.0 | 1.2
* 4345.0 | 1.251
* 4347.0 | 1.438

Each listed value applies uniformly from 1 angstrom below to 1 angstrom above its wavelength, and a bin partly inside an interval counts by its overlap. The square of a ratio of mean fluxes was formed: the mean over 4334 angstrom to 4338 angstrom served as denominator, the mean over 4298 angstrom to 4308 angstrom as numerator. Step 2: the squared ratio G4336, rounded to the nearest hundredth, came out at 1.45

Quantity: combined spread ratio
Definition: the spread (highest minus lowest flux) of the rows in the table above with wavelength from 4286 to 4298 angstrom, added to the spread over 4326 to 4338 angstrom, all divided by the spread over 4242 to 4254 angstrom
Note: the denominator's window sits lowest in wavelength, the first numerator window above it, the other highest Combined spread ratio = 3.0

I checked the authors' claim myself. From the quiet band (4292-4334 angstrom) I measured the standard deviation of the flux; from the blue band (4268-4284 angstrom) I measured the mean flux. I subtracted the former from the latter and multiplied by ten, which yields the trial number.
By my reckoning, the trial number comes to 17.4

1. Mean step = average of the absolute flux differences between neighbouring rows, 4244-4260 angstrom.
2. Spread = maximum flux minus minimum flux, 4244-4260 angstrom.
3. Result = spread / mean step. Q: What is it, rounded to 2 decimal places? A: 3.89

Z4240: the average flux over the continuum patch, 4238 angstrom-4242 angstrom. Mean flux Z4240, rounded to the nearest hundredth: 1.93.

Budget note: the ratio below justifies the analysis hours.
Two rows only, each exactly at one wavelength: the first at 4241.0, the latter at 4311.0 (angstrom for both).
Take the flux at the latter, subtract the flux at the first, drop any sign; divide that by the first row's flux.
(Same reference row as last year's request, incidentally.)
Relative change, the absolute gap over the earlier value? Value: 0.054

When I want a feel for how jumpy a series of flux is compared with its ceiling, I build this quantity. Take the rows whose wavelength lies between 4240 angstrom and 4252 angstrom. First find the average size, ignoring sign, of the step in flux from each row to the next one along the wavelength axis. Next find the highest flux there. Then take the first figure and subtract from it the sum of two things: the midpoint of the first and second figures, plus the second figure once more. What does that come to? -2.96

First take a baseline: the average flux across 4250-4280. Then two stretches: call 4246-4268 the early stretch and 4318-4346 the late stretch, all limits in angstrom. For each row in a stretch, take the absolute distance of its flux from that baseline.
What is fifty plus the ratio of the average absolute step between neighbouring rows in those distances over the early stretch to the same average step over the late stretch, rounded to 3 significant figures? 50.3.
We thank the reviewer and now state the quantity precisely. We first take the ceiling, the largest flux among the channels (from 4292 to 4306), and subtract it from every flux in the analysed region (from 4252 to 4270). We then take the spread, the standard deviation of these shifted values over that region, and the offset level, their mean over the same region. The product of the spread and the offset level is 0.0014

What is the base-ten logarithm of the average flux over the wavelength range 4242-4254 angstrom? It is 0.28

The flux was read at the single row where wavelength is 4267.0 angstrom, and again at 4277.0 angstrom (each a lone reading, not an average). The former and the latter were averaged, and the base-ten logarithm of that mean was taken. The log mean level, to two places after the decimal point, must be 0.27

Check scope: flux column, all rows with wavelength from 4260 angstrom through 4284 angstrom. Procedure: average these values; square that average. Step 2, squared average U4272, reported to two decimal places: 3.48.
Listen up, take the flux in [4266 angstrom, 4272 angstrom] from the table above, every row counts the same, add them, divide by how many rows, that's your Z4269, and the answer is 1.82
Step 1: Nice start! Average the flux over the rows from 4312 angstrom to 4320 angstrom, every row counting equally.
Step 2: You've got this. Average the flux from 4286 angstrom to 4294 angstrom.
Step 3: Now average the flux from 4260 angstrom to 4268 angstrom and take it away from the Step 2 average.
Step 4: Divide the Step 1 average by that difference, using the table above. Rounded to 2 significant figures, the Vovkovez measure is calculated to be -23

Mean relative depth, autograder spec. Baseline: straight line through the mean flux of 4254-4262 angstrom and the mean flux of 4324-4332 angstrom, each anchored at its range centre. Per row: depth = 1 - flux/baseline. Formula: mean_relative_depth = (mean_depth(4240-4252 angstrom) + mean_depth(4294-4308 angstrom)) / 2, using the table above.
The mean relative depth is -0.004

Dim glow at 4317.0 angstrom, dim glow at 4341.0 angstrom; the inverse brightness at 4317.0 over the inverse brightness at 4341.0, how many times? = 0.70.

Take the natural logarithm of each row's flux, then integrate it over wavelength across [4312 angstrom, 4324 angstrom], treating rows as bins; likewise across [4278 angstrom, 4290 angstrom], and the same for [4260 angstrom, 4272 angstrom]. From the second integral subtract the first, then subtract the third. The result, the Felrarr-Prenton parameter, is -5.8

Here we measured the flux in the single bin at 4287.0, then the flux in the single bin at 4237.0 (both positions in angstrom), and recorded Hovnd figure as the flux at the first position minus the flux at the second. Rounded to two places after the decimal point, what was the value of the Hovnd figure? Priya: -0.06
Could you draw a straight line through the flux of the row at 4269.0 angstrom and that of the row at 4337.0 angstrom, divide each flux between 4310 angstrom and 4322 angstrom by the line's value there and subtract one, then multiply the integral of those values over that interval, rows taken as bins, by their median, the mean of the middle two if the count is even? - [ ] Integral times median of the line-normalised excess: 0.32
